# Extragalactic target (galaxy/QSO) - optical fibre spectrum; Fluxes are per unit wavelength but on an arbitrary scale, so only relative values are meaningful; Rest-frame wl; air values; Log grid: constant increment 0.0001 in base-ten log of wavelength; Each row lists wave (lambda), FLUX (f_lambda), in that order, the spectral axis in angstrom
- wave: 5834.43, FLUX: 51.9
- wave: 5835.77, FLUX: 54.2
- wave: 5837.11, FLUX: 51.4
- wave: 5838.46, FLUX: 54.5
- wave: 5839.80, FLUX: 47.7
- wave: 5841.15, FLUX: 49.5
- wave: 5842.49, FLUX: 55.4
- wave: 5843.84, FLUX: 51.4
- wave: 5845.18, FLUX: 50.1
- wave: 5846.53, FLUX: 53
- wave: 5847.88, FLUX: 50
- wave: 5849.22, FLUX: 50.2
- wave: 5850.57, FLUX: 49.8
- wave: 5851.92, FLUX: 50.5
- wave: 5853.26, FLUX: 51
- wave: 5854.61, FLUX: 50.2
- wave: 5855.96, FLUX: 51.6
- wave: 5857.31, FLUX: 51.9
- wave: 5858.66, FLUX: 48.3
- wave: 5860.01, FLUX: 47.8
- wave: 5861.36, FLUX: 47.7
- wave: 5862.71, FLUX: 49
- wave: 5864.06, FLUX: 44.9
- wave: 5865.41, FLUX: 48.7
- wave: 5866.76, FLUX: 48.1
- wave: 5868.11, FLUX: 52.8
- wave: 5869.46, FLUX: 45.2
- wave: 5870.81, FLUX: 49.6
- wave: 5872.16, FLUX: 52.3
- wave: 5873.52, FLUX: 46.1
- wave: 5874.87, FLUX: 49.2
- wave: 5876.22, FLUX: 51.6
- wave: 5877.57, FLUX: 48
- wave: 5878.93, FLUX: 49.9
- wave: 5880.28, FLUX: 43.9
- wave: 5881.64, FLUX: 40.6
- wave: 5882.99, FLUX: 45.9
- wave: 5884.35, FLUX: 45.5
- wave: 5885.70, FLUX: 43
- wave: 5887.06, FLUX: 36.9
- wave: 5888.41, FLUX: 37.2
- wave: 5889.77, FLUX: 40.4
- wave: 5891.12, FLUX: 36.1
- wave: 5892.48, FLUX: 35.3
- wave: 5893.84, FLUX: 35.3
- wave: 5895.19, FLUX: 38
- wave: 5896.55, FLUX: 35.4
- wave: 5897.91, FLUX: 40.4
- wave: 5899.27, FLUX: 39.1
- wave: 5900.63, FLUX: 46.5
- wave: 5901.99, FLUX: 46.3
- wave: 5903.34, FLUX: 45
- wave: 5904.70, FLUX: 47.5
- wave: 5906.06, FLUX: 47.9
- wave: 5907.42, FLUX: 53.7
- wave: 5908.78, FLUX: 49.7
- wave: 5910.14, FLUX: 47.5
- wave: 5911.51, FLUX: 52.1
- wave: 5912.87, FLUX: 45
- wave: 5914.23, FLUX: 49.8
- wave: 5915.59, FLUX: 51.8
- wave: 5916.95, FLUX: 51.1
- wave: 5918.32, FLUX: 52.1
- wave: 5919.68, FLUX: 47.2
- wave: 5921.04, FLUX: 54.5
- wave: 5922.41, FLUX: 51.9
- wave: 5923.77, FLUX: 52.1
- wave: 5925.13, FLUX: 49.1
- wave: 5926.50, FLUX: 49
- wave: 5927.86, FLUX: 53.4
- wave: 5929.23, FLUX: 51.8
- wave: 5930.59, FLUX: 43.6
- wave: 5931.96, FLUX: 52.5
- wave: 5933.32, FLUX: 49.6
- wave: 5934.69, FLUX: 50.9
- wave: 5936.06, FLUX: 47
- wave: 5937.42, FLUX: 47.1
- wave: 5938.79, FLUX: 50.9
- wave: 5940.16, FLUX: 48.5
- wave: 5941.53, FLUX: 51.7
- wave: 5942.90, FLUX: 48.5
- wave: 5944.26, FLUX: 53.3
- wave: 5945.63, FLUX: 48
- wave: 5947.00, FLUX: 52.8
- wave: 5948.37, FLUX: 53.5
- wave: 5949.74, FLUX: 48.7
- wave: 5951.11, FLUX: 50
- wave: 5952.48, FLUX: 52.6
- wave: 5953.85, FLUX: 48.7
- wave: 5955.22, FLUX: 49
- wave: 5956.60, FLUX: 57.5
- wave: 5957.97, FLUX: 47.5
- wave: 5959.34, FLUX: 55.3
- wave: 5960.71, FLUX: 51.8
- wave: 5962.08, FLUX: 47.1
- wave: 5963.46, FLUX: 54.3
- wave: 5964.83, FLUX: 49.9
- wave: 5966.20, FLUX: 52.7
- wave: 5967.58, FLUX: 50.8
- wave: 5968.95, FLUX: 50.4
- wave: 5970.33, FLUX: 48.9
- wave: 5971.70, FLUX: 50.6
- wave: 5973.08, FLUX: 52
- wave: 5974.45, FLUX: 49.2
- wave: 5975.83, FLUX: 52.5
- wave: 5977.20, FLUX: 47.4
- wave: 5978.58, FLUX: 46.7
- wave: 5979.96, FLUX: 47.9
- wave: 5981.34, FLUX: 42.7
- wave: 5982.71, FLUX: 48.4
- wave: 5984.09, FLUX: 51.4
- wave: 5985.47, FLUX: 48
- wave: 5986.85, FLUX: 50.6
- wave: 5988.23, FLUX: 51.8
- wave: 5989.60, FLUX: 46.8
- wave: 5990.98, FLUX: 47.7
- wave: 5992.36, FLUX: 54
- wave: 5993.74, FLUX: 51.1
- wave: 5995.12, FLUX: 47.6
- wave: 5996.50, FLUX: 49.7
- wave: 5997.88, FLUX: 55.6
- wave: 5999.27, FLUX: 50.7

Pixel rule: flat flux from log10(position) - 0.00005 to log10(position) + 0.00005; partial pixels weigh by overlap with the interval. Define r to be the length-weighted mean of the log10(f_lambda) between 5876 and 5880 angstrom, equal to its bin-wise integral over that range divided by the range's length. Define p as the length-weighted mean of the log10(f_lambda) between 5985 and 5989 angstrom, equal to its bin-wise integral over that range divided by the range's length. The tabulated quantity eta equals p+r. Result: 3.39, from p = 1.70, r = 1.69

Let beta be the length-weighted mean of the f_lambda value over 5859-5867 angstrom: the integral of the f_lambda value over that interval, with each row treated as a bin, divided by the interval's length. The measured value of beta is 47.7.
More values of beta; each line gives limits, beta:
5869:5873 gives 49.1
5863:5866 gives 47.0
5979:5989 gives 48.6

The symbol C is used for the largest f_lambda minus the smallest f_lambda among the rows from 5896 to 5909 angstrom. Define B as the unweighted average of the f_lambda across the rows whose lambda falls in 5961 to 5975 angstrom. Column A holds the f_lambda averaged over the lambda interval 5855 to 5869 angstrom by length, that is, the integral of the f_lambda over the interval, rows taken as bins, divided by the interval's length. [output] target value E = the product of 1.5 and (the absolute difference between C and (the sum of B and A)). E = 122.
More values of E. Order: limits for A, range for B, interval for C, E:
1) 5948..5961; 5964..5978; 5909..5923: 139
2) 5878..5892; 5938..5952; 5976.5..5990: 125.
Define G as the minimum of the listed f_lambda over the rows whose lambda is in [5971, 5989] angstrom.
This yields 42.7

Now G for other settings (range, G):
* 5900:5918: 45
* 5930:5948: 43.6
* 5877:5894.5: 35.3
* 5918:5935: 43.6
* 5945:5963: 47.1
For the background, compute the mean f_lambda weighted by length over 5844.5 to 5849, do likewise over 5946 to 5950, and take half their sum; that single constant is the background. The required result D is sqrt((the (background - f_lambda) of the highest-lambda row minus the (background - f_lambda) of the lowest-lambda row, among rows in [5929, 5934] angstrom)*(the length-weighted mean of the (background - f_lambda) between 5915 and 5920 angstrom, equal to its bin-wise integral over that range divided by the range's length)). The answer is 1.1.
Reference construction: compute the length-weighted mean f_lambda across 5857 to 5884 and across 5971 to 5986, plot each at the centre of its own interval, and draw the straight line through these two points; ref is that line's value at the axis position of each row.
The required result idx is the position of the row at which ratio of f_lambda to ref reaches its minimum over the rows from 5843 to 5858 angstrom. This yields 5850.57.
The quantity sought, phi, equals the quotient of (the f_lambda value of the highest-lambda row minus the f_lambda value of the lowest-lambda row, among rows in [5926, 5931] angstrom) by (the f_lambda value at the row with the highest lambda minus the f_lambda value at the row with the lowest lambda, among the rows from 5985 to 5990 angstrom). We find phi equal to 4.5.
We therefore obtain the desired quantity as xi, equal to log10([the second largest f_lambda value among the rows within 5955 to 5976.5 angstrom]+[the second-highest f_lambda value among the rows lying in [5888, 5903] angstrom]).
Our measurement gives 2.01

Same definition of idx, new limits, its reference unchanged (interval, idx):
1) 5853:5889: 5887.06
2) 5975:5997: 5981.34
